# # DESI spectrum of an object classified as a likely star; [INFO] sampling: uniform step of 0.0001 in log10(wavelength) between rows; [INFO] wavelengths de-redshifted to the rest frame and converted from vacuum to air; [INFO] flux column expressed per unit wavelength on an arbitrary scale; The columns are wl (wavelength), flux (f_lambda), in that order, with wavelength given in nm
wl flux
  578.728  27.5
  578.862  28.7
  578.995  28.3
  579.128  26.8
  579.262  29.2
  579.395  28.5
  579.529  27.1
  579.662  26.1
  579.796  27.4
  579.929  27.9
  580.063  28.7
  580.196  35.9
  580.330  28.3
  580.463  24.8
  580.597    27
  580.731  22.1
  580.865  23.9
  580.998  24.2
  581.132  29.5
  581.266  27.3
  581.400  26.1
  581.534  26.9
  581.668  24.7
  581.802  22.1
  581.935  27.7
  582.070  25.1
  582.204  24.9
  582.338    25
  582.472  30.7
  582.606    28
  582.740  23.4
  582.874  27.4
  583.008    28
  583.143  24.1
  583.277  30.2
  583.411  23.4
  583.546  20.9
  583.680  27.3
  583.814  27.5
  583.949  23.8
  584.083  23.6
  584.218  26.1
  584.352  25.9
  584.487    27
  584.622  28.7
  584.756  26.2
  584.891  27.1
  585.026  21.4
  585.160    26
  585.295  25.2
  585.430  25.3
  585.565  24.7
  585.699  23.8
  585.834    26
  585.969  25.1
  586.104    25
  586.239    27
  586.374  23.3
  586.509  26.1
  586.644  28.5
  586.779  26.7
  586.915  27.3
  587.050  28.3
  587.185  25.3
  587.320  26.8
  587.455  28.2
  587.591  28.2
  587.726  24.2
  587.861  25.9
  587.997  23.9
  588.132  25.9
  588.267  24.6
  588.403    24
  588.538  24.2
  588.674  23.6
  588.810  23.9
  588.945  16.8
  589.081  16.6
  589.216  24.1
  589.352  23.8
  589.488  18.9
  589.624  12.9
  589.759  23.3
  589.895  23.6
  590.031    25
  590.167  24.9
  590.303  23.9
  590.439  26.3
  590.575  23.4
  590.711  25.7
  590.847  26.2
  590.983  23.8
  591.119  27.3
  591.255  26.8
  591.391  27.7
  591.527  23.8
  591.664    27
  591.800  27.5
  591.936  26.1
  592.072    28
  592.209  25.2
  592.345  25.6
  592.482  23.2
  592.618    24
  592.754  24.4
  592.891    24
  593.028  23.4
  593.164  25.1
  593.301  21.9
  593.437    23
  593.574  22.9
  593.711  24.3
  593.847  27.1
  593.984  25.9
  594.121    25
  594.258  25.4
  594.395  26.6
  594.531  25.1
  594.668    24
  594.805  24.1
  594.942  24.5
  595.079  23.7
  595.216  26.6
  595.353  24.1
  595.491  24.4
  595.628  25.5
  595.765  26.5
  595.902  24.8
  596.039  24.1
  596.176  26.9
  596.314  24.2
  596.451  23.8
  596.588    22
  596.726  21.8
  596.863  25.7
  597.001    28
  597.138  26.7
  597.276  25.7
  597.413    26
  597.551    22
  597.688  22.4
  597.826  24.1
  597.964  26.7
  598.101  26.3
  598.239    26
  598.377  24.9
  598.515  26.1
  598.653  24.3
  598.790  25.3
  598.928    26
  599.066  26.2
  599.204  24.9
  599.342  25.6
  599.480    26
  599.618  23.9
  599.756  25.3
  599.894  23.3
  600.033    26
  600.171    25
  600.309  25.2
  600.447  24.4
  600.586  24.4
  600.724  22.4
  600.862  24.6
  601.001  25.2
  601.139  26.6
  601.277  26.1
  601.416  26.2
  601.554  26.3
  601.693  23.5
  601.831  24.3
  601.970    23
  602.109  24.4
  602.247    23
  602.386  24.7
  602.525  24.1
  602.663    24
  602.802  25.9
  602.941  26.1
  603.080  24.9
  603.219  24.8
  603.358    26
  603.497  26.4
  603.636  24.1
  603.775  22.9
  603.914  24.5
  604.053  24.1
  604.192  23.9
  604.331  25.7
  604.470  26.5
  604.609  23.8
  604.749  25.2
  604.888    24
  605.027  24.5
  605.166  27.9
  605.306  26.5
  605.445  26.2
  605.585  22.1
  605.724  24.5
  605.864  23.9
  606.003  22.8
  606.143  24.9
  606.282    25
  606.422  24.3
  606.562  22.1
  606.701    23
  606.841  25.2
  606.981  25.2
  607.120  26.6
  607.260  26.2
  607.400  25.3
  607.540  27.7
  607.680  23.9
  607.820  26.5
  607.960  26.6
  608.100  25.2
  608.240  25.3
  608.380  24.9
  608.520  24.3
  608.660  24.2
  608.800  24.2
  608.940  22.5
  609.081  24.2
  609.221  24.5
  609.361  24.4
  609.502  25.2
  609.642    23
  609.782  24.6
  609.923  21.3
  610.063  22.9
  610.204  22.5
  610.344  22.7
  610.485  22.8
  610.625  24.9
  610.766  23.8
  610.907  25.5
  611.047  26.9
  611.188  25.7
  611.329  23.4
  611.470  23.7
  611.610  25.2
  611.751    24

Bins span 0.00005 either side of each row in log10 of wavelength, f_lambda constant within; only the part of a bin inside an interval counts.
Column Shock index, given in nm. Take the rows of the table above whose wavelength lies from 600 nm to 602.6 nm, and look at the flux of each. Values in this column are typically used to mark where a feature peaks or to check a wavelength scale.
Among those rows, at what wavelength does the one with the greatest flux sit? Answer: 601.139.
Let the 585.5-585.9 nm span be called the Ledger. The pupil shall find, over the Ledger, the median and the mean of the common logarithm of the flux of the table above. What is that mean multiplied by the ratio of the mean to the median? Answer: 1.40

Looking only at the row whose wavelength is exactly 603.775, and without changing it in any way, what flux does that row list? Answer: 22.9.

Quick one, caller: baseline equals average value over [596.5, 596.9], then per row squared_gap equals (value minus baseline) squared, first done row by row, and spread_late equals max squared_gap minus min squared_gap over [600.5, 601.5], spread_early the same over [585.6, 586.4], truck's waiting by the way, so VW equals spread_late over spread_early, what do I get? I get 0.8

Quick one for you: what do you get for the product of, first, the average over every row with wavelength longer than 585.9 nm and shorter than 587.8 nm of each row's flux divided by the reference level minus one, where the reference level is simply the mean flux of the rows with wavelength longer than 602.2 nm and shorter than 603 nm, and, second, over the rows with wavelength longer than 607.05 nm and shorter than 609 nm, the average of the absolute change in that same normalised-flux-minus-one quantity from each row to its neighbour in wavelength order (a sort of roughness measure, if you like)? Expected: 0.0033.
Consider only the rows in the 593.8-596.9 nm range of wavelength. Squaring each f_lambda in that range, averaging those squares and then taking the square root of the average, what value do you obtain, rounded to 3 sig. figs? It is 24.9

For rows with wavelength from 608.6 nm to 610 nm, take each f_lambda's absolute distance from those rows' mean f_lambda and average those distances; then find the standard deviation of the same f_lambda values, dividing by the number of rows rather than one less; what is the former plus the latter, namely 2.0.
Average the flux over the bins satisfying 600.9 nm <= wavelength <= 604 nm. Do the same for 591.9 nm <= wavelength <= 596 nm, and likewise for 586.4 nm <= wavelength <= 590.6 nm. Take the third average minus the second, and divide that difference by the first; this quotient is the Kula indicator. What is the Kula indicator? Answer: -0.026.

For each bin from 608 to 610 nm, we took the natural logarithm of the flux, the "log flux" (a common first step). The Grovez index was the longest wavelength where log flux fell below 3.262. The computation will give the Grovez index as 609.923 nm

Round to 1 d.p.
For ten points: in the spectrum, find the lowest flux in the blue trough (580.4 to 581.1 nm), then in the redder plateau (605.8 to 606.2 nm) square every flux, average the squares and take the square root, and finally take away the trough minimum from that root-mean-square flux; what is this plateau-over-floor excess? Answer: 1.8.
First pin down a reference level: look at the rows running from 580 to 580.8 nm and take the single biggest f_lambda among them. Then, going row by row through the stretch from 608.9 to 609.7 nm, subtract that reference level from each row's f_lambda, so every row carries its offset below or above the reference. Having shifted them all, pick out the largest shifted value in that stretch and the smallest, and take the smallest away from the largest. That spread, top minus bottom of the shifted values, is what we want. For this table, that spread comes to 2.7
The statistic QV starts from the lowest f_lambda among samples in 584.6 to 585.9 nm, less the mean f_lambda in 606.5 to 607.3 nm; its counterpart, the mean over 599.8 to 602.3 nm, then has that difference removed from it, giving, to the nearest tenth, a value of 28.0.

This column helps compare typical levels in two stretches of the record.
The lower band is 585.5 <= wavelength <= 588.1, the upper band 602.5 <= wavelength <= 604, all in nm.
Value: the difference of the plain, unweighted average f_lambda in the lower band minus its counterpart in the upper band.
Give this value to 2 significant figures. 1.1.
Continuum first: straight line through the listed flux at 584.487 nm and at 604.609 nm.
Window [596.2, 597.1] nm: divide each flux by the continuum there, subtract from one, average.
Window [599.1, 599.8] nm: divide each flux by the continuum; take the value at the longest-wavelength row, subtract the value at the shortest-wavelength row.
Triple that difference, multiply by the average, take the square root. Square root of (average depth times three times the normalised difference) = 0.04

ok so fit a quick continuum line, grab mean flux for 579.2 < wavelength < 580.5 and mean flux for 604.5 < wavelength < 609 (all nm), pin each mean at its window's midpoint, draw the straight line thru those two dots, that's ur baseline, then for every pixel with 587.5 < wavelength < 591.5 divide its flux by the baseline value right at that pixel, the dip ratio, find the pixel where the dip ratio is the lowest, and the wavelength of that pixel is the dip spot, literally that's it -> 589.624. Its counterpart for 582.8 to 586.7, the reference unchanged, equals 583.546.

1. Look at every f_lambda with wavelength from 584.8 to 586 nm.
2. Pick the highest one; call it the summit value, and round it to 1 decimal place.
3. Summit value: 27.1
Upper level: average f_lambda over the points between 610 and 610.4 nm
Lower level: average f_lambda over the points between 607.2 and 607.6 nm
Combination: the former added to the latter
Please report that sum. 49.1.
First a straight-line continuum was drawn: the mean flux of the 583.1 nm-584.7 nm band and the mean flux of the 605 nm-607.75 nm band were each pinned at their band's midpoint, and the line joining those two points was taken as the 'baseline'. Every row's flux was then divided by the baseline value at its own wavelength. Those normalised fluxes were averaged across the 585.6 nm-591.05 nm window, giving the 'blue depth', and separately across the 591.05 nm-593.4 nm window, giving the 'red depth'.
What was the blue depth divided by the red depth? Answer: 0.96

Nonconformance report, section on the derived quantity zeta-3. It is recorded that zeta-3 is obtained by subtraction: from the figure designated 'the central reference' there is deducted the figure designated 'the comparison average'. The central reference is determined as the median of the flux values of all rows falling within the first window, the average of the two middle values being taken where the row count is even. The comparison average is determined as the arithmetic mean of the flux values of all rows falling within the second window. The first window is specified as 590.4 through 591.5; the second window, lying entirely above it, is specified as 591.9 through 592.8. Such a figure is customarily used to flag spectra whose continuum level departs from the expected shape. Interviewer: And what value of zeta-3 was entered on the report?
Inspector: 1.0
